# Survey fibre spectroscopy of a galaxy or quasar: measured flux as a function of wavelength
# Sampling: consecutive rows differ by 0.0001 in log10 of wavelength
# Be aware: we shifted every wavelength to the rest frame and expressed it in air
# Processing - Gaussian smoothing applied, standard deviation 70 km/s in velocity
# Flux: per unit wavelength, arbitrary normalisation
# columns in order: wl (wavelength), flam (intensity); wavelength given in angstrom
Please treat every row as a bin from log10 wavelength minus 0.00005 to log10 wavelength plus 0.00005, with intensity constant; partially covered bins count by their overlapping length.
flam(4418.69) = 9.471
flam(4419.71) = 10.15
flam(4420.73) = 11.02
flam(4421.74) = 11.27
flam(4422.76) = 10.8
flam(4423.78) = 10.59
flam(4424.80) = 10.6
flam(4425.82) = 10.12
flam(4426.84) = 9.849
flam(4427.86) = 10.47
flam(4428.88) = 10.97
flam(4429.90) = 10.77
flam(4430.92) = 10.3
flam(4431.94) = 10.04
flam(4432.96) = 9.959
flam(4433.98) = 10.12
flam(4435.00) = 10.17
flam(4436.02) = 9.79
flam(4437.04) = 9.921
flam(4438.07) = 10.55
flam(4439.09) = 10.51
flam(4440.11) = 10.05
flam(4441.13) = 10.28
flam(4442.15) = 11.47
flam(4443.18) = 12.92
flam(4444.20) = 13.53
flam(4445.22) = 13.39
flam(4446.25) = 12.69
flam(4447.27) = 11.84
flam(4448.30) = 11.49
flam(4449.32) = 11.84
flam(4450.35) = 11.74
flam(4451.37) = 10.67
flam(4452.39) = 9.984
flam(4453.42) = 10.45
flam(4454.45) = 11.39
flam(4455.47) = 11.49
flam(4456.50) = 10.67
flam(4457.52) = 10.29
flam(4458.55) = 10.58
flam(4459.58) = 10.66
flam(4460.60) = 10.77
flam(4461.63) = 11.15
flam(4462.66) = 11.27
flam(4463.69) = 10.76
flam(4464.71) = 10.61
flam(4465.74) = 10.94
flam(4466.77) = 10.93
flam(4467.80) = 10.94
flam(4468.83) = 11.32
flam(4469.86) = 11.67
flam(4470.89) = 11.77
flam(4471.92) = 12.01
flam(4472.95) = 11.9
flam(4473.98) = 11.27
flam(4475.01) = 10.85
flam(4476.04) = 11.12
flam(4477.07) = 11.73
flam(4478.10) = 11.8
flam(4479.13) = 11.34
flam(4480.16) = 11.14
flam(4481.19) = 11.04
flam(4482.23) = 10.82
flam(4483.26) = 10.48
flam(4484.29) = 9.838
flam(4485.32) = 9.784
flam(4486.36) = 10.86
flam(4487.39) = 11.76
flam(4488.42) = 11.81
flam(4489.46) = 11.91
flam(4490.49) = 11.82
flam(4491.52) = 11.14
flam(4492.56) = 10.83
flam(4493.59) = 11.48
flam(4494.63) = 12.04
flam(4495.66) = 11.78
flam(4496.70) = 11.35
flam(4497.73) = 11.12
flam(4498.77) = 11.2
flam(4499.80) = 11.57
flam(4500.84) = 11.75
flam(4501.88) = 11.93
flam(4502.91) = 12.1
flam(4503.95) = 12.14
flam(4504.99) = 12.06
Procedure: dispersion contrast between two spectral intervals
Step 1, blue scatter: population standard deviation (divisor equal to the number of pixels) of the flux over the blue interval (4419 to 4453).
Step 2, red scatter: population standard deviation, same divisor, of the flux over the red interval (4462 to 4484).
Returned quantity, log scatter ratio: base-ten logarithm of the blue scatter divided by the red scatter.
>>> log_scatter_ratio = 0.4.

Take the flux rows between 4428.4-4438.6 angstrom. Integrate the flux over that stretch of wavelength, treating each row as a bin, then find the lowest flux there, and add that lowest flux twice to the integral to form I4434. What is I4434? 124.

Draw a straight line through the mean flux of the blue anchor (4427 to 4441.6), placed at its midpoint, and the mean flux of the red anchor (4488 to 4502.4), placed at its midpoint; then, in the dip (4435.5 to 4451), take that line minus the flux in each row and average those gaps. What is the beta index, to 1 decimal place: -1.0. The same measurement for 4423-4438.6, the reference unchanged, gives -0.1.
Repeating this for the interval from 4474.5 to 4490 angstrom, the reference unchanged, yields 0.2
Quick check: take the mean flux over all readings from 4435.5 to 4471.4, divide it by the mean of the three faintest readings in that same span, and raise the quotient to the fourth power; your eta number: 1.6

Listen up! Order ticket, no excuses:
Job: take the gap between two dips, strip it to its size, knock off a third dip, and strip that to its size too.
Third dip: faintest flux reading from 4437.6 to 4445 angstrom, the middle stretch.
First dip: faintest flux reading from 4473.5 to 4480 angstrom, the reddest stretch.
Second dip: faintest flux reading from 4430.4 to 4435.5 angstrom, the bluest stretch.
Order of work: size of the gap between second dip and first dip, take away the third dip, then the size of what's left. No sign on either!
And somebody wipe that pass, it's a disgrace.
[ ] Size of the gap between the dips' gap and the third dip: 9.2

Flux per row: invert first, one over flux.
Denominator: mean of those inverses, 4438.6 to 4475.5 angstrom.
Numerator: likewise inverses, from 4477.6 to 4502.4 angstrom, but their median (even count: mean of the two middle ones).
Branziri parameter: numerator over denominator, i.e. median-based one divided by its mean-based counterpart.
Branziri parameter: 0.989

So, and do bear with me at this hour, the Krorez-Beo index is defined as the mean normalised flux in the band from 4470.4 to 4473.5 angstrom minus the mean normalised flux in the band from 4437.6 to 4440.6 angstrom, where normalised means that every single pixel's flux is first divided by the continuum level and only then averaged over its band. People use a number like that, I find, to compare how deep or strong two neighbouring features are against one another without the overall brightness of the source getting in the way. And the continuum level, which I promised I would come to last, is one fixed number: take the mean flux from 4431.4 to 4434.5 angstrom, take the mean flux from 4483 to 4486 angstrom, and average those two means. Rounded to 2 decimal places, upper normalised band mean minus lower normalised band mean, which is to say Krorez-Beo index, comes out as 0.15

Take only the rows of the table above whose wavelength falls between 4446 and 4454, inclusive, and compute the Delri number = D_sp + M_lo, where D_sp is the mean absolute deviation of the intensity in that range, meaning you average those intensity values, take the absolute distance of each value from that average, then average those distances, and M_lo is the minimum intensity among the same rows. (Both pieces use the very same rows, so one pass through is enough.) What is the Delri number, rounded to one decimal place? 10.7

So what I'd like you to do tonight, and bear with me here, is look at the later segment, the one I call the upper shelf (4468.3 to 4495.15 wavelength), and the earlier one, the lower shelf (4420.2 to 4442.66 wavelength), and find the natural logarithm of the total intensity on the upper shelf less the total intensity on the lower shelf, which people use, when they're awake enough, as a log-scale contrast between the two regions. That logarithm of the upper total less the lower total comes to 4.2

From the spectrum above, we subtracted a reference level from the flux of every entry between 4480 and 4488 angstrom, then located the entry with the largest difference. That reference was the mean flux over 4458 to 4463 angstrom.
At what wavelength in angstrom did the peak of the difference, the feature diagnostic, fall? 4487.39 angstrom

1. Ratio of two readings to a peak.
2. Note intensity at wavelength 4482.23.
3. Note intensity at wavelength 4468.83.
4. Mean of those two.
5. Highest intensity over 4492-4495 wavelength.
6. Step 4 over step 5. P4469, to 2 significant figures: 0.92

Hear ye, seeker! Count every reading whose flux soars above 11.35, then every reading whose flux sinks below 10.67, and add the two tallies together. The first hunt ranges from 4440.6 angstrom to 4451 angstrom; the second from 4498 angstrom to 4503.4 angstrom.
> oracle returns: 9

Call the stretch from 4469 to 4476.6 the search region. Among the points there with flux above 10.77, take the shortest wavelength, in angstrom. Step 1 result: 4469.86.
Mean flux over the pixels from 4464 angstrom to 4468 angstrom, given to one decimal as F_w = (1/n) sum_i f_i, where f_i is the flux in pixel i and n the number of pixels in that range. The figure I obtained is 10.9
